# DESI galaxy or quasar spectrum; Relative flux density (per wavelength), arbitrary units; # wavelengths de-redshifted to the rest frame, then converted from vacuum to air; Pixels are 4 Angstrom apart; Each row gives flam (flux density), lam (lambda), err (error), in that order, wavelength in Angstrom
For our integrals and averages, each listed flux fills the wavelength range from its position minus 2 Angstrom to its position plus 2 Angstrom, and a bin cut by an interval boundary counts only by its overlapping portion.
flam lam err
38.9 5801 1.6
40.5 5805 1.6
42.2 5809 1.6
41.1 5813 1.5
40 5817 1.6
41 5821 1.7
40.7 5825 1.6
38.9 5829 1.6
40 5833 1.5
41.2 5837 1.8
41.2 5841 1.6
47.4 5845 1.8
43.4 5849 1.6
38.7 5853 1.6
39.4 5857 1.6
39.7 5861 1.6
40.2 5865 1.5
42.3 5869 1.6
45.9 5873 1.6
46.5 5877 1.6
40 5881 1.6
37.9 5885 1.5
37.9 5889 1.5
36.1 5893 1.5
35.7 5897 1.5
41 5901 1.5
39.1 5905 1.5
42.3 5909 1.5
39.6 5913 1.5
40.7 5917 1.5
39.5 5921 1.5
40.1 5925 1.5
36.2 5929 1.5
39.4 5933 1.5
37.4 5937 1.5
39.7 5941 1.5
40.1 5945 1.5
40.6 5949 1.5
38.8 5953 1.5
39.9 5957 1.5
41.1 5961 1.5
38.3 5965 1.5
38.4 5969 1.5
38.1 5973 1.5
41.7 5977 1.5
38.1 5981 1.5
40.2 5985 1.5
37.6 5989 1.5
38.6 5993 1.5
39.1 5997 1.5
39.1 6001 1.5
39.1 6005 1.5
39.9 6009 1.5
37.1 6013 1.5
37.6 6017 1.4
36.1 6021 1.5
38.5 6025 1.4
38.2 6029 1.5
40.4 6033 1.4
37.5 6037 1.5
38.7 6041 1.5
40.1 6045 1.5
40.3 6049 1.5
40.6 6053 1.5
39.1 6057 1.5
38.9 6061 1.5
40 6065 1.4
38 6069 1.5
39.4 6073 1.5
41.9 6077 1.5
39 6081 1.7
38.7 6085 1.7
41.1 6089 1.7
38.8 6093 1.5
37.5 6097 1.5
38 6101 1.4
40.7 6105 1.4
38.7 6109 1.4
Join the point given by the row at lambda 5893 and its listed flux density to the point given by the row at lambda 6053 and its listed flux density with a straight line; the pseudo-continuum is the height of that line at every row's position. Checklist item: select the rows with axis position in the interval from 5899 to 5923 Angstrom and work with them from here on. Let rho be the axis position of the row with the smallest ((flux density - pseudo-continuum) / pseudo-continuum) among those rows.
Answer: 5921 Angstrom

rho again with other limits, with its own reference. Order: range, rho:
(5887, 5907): 5897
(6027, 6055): 6037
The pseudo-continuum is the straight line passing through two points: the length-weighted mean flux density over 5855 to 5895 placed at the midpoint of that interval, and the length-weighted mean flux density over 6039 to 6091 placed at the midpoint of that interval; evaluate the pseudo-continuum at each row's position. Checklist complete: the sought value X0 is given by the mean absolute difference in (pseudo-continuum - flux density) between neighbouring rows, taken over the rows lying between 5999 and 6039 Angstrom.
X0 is 1.49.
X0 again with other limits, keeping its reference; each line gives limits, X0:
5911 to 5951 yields 1.70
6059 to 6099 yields 1.80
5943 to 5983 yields 1.67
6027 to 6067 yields 1.23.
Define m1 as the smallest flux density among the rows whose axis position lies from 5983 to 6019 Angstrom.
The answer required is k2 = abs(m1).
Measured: 37.1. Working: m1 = 37.1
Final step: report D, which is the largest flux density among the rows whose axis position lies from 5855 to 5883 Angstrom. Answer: 46.5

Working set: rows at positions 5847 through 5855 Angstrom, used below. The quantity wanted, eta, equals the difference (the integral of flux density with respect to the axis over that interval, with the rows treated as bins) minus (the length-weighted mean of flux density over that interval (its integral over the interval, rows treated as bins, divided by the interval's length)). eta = 287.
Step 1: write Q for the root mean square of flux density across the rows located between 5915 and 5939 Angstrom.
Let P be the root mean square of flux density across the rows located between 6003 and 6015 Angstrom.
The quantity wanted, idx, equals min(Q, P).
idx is 38.72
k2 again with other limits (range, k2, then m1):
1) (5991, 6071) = 36.1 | 36.1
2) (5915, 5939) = 36.2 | 36.2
